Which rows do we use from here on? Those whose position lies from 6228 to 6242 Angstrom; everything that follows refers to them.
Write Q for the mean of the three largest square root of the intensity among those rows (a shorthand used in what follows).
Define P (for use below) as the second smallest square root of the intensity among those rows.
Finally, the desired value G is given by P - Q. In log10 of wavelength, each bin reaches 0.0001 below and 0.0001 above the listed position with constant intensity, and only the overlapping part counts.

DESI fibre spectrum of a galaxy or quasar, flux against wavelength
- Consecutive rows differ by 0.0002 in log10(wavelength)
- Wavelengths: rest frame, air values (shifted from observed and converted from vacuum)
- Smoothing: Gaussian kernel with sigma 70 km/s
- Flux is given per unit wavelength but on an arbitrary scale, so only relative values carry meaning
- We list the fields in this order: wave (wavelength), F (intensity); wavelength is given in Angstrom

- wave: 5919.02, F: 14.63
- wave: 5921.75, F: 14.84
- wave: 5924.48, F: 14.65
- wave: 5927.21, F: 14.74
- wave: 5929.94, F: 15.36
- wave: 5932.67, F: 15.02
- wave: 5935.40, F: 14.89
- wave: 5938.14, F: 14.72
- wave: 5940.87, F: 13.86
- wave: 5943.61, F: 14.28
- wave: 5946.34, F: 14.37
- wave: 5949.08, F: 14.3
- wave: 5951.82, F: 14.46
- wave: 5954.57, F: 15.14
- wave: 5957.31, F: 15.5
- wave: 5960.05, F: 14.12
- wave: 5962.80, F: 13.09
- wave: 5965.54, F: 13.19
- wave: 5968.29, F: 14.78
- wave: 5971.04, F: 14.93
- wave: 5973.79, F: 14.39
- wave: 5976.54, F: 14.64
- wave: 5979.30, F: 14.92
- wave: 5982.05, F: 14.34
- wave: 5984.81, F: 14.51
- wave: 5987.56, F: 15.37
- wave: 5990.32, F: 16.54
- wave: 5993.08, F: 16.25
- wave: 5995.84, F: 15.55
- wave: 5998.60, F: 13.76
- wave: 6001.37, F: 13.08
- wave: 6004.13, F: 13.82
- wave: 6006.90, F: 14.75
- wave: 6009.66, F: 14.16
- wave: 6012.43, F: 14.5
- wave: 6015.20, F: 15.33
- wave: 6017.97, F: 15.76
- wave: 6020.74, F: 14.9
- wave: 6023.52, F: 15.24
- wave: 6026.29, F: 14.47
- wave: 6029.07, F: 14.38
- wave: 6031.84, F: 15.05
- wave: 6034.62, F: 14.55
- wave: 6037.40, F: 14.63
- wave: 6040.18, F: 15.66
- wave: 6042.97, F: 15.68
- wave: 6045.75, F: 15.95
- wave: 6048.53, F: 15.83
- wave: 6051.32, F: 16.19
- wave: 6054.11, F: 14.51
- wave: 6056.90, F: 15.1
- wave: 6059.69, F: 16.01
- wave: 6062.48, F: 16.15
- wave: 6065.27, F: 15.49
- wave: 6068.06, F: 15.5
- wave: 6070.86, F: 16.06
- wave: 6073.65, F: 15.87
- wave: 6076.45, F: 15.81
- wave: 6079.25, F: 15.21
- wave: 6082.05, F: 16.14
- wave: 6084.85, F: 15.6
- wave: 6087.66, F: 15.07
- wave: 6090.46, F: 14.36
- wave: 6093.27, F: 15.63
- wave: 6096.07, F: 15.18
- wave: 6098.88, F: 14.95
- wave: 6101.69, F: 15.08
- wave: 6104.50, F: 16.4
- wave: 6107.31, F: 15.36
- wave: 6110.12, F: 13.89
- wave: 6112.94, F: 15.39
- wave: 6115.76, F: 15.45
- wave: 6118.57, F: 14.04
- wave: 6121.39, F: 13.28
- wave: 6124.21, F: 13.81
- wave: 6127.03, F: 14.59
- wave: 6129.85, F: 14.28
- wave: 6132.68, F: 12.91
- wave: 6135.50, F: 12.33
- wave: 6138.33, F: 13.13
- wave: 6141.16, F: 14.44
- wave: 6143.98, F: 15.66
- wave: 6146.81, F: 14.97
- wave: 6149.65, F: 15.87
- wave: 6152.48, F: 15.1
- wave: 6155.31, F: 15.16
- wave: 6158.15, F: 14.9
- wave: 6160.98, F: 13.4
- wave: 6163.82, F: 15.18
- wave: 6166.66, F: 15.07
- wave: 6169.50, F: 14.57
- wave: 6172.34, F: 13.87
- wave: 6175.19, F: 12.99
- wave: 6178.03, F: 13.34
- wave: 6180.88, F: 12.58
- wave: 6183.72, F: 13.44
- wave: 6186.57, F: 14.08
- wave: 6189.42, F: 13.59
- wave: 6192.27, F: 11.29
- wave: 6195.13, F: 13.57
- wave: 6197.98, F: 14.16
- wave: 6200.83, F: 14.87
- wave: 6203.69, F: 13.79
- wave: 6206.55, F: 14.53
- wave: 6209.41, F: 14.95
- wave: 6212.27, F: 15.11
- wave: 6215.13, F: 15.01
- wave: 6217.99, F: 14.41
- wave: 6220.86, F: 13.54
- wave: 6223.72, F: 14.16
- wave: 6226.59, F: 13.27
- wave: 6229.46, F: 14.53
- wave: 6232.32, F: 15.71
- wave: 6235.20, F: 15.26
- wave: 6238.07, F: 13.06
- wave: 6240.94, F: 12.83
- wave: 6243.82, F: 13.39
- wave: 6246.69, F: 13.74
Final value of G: -0.28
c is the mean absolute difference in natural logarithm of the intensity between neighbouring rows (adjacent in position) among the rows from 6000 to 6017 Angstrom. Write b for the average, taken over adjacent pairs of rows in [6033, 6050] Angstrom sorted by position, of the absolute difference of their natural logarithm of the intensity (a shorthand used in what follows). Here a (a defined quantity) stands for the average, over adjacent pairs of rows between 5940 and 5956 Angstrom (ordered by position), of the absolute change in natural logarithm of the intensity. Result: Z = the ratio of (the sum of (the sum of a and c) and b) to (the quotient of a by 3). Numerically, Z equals 13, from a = 0.020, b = 0.020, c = 0.048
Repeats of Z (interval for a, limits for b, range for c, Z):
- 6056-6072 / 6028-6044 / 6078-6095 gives 12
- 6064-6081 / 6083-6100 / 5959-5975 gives 18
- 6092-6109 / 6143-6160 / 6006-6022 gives 9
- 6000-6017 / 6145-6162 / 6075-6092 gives 9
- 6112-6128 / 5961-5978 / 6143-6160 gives 7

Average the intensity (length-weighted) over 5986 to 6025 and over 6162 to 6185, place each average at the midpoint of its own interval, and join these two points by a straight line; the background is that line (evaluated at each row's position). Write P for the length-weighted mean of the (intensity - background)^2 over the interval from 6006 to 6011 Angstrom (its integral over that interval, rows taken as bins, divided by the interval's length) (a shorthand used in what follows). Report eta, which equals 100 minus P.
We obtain 99.7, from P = 0.3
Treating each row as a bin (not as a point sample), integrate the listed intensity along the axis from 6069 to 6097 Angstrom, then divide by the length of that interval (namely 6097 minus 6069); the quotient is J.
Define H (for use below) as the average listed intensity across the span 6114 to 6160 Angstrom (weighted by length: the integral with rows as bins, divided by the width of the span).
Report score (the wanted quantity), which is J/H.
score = 1.08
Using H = 14.37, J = 15.5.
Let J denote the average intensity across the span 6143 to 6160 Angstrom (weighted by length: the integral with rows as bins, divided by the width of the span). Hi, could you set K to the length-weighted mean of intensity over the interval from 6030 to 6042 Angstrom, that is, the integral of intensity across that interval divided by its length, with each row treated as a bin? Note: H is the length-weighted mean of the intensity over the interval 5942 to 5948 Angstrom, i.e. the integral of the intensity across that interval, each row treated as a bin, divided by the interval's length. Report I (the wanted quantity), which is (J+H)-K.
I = 14.6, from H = 14.3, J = 15.2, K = 14.97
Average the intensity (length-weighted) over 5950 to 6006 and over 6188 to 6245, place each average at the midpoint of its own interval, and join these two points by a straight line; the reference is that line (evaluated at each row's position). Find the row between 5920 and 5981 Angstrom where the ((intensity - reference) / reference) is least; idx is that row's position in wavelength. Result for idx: 5962.80 Angstrom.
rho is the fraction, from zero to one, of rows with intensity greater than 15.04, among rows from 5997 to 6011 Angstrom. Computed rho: 0.0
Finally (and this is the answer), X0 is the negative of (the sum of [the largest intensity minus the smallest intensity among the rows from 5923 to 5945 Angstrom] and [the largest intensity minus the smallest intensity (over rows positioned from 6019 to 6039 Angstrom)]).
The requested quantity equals -2.4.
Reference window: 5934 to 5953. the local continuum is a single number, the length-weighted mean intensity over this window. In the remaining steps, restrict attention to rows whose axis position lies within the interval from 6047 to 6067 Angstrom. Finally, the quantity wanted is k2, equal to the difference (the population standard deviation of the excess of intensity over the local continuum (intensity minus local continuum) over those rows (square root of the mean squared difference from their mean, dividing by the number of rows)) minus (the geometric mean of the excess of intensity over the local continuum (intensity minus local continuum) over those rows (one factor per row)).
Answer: -0.32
